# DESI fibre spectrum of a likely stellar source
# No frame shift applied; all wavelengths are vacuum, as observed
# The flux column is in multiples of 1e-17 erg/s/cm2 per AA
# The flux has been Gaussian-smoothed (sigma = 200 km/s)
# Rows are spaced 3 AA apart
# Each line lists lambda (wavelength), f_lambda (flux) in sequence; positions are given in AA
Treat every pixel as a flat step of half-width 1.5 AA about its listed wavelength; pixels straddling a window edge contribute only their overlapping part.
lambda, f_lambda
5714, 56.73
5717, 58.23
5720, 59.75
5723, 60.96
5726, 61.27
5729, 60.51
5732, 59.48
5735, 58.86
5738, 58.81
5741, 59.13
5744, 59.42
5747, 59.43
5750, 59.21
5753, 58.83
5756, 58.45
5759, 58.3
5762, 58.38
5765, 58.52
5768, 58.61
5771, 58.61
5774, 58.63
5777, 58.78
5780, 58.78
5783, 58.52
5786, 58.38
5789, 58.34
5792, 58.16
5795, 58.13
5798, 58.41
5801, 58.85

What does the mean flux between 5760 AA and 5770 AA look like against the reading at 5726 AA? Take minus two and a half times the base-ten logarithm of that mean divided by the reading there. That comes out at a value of 0.050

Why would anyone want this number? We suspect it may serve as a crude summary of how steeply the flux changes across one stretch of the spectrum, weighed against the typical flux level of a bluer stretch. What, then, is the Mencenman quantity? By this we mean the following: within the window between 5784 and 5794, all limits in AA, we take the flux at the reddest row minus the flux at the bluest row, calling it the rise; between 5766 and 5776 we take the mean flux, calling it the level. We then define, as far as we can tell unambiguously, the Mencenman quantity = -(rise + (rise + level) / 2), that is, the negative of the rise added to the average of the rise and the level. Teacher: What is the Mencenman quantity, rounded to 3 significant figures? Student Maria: -29.0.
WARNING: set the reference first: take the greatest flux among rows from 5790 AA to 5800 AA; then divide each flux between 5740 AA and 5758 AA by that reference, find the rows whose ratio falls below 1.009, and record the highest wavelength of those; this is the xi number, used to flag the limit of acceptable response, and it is 5756 AA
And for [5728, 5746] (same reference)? 5738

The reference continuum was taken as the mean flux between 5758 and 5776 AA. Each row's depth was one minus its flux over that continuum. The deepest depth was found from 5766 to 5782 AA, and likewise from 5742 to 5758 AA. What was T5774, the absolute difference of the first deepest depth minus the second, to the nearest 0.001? 0.003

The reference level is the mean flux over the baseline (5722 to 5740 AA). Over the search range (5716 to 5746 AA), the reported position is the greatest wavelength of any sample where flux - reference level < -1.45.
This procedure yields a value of 5717 AA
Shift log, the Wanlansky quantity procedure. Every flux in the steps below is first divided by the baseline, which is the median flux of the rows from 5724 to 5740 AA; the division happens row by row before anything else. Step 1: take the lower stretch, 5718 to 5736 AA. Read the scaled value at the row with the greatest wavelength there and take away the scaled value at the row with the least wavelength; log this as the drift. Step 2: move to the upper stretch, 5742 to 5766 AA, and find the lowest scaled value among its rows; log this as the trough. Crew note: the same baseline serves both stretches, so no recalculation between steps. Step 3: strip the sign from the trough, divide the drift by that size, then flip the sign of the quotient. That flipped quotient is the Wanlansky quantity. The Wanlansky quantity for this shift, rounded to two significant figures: 0.015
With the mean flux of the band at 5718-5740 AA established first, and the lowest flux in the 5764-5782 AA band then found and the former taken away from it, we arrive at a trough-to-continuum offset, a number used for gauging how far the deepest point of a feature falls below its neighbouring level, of -1.4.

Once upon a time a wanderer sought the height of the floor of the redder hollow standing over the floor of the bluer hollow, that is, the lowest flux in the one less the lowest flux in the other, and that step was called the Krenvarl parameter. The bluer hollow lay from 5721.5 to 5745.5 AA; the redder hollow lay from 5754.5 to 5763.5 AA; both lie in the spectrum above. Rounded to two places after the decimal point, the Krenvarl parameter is -0.51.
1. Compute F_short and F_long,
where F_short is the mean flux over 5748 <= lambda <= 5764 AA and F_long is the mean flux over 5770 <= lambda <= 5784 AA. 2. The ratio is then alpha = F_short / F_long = 1.00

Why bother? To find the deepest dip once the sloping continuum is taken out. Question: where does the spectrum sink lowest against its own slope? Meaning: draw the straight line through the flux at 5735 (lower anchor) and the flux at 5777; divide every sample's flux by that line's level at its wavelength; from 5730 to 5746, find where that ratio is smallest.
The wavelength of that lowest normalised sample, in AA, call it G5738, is 5738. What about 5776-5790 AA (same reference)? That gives 5789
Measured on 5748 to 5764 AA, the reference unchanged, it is 5759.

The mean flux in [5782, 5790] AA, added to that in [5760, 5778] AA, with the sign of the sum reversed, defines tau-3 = -117.0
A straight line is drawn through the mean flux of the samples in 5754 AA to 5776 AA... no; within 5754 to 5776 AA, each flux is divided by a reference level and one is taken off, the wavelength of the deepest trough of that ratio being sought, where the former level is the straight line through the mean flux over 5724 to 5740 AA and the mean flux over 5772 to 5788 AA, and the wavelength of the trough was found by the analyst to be 5759 AA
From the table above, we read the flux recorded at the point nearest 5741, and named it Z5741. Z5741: 59.13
